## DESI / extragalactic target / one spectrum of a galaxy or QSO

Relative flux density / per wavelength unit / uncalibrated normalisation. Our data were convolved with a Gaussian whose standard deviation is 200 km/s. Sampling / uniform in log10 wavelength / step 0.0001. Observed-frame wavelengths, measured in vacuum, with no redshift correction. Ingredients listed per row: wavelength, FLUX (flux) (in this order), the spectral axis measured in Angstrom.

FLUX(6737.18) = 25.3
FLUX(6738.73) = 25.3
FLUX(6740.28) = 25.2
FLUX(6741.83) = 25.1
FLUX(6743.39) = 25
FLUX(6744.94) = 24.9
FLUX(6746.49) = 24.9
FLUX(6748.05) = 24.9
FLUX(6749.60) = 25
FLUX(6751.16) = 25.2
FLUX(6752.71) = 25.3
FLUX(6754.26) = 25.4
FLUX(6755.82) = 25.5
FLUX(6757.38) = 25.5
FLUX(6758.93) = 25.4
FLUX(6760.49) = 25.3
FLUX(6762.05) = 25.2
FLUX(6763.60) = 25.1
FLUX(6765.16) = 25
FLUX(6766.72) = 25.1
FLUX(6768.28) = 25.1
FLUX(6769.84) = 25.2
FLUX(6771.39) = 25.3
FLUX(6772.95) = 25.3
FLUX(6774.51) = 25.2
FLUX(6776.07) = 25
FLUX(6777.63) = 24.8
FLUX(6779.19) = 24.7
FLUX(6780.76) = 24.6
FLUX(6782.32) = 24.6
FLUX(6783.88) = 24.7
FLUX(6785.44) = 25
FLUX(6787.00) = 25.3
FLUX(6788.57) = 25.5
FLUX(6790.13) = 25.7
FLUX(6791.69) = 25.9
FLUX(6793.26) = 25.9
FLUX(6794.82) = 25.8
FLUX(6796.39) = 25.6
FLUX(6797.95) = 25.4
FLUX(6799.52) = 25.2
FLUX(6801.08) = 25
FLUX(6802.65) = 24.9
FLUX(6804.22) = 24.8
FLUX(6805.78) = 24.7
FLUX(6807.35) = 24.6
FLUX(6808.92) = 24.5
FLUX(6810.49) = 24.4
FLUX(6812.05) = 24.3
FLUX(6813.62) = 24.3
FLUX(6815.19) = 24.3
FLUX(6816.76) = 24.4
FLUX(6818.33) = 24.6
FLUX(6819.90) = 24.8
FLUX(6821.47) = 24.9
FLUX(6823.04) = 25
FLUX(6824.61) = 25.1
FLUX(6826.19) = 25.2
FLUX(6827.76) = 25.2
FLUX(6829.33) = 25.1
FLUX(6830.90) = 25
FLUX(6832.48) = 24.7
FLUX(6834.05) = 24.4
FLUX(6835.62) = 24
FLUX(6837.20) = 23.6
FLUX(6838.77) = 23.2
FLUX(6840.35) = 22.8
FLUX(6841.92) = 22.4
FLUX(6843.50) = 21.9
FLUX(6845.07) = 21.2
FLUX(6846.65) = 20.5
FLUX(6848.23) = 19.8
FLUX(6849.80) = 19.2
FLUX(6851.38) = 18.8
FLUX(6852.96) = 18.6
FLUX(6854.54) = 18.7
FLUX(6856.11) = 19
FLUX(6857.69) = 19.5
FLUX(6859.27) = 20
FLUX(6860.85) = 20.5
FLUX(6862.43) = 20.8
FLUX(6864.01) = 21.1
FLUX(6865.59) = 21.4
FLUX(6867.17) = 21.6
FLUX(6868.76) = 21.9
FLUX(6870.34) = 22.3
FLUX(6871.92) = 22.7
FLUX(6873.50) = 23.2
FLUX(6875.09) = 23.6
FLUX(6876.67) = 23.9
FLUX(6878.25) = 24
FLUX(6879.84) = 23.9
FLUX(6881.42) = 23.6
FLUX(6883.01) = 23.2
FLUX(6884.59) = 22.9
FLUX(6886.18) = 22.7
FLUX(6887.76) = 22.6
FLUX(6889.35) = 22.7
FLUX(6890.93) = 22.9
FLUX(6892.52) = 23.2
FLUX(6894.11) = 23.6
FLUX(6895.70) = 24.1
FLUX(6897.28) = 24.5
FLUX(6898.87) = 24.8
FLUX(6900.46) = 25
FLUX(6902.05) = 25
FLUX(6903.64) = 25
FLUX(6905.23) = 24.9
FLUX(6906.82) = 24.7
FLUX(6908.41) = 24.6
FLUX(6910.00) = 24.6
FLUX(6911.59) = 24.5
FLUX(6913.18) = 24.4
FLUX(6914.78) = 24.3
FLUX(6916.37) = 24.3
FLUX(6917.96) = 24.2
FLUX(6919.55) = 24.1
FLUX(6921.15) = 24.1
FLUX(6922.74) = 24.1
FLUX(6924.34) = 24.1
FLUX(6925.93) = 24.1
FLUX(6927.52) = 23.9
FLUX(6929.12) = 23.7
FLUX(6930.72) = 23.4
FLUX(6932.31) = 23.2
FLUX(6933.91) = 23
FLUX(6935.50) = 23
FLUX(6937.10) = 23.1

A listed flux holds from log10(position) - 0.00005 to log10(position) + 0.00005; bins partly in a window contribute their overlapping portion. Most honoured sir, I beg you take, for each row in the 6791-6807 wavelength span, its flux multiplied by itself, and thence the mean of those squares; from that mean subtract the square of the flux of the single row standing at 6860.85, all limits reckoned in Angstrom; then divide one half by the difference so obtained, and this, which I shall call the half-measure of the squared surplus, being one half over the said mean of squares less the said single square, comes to 0.00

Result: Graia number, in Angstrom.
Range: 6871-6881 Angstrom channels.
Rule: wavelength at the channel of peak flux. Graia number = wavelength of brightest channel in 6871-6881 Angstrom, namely 6878.25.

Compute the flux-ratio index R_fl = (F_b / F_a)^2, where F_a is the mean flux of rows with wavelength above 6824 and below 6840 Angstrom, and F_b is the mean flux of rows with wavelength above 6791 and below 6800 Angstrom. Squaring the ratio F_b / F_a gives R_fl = 1.1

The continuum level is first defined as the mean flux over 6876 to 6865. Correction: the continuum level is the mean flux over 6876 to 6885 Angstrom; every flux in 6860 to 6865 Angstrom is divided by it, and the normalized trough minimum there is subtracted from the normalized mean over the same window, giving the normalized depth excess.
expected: 0.013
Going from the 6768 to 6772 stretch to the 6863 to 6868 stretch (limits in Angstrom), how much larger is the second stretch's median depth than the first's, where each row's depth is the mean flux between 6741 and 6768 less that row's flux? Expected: 3.8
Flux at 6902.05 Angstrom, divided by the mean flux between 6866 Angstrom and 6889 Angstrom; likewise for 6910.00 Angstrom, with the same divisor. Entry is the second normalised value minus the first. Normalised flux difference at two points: -0.017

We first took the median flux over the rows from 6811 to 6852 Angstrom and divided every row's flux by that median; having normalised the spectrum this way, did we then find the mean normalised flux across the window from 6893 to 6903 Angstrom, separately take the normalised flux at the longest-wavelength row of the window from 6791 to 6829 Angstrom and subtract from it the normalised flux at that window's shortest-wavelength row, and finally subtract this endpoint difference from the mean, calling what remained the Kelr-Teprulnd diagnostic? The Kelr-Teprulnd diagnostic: 1.04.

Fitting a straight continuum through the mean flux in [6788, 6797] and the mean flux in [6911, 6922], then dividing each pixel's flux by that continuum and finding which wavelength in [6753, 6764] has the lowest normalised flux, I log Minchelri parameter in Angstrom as 6763.60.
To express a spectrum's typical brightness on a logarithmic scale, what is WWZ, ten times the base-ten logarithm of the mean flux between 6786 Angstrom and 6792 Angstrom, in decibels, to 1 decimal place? 14.1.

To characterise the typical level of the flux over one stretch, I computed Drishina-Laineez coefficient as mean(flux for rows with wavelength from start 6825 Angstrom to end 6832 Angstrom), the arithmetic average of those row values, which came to 25.1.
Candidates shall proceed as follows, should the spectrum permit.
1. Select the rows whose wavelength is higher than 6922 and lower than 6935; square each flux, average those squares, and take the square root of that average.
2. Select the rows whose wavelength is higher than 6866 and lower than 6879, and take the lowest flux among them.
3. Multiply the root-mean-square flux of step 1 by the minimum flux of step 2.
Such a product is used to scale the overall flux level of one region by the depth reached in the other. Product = 512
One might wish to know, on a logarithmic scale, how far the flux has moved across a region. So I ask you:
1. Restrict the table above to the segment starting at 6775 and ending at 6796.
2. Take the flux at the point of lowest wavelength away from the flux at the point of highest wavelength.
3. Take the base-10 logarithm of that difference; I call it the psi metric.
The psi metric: -0.1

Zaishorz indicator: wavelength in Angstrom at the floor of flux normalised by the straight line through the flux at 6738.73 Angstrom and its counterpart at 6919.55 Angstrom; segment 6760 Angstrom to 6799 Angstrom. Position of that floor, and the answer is 6780.76 Angstrom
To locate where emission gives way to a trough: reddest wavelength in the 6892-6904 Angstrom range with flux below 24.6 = 6897.28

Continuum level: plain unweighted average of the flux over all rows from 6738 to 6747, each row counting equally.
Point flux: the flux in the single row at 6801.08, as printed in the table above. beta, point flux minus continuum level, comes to -0.1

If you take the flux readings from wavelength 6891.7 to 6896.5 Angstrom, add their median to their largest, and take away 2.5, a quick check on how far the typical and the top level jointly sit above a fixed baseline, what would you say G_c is 45.2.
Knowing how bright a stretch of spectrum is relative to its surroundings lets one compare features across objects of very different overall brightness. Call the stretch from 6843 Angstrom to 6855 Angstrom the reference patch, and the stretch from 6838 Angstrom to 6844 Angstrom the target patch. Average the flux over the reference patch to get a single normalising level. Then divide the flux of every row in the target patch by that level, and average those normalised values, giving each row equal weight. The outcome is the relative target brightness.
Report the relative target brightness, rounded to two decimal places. 1.14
